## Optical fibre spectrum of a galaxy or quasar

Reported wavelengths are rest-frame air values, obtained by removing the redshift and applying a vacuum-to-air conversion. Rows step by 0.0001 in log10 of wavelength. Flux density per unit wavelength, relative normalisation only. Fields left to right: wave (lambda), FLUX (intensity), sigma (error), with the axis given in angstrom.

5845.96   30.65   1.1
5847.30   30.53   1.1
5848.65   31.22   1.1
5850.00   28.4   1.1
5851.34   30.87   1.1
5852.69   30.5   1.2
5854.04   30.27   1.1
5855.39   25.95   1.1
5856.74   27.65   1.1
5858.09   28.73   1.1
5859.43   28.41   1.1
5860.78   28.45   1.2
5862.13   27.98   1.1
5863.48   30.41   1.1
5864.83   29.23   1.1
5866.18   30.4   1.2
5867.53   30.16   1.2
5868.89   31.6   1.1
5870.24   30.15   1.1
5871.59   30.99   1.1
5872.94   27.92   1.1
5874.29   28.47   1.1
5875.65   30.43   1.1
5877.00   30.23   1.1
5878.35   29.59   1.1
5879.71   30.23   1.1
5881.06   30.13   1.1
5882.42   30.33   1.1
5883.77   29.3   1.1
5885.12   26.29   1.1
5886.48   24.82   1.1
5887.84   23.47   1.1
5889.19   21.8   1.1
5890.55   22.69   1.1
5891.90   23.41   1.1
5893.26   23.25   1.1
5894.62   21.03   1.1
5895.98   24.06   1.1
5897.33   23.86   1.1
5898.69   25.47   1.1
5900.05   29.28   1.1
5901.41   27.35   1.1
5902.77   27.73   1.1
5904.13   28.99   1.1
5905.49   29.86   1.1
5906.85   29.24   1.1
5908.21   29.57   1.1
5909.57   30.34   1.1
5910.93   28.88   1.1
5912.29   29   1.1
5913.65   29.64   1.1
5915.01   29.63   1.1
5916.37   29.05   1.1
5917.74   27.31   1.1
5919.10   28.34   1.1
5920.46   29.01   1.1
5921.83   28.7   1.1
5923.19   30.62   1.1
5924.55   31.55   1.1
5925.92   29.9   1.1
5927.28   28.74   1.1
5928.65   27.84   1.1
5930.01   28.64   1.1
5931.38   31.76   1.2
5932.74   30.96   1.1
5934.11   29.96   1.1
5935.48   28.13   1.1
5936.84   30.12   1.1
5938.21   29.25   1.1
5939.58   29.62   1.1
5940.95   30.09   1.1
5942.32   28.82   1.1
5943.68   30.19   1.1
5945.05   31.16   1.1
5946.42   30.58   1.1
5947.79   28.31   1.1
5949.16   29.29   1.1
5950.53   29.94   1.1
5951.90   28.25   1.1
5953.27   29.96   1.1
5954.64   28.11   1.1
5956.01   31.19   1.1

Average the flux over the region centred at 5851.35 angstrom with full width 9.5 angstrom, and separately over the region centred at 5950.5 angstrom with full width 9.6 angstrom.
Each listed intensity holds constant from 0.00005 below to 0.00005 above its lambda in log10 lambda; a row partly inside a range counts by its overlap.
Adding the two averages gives 58.9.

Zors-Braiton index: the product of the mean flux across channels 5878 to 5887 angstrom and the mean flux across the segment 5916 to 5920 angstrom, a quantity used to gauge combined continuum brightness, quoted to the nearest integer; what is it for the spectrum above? 809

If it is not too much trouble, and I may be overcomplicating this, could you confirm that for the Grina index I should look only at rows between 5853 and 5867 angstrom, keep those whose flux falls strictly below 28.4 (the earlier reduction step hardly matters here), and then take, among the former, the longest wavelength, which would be 5862.13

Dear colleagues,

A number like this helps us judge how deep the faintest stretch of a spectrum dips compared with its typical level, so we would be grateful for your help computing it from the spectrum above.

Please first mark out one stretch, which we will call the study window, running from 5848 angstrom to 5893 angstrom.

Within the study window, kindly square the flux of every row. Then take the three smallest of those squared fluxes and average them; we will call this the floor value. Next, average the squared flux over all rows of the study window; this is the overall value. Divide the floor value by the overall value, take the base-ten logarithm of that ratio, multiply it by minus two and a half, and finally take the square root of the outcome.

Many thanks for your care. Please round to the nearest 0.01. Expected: 0.71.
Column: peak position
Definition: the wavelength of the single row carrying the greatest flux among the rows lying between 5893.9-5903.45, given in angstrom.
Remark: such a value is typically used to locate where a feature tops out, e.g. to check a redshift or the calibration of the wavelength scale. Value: 5900.05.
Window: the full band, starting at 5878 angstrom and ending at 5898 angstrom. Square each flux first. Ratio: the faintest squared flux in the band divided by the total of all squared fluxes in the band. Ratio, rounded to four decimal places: 0.0442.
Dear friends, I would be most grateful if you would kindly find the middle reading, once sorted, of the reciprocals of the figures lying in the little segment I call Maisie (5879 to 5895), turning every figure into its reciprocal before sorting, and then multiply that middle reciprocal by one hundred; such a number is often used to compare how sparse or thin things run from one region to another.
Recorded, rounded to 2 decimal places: 4.14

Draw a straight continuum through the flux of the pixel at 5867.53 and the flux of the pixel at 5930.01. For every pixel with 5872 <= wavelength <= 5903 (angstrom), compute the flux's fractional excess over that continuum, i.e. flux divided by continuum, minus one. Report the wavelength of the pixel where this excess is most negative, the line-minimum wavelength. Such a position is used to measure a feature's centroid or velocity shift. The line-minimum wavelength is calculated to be 5894.62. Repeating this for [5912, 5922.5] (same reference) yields 5917.74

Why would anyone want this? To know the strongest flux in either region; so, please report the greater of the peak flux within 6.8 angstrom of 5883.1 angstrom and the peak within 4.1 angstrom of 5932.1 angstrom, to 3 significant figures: 31.8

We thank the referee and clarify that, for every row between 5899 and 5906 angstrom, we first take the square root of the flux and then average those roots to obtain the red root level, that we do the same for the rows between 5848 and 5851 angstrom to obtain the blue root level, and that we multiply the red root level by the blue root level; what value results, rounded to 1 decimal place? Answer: 29.2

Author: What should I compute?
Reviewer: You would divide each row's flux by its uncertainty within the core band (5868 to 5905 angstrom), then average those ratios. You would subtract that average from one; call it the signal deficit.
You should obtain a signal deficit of -23.7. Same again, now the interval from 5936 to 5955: -25.9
